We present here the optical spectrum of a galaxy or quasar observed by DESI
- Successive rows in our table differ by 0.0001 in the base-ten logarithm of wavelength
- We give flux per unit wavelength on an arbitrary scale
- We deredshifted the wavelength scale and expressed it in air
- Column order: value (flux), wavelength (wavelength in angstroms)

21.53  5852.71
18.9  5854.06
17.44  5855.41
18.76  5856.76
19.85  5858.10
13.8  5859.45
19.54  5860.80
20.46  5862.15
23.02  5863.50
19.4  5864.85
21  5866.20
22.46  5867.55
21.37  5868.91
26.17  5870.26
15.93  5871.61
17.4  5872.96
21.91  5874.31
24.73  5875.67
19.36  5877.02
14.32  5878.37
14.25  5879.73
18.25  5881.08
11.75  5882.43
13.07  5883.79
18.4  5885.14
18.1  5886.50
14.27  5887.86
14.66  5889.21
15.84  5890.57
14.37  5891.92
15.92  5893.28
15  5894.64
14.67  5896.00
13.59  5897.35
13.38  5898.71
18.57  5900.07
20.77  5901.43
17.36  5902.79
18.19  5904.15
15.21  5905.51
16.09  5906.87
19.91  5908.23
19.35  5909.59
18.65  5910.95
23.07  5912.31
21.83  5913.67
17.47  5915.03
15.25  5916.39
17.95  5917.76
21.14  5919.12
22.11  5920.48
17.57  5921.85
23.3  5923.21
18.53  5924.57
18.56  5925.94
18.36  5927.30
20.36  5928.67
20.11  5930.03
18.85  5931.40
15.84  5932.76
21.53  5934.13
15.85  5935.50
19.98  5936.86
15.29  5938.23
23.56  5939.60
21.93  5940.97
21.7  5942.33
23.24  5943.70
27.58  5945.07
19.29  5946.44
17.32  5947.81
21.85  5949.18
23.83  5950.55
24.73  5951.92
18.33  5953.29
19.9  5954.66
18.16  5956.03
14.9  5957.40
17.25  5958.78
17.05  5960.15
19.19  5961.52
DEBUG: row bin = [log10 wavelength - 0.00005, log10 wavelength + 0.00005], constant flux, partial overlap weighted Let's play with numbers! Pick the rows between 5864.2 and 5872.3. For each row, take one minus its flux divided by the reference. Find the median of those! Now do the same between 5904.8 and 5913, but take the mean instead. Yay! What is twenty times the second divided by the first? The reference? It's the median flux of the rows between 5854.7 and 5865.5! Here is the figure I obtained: -9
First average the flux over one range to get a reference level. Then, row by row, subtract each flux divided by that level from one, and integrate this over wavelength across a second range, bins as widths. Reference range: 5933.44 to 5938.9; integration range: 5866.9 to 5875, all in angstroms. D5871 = -1.2 angstroms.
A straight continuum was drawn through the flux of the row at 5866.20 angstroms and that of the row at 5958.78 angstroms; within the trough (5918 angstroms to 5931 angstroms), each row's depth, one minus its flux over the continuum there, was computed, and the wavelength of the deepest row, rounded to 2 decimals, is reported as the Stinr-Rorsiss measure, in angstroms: 5921.85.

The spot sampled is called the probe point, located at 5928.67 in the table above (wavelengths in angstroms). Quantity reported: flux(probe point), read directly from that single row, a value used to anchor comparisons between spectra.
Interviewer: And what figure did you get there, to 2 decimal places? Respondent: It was 20.36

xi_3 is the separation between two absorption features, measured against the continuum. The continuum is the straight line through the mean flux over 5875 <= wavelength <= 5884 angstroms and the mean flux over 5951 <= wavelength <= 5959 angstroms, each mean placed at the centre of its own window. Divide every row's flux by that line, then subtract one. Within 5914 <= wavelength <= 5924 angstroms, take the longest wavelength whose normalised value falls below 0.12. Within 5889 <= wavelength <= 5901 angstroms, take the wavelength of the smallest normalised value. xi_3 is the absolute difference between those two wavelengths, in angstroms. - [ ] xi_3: 23.1 angstroms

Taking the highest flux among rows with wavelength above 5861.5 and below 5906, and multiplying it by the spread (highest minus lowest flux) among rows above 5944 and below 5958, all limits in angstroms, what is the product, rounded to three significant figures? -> 332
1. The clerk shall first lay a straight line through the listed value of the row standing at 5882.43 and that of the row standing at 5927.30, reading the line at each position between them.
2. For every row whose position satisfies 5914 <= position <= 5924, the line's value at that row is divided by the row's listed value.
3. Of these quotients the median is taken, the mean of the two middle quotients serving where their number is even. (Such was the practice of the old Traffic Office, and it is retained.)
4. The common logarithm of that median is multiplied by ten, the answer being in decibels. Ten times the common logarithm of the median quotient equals -0.248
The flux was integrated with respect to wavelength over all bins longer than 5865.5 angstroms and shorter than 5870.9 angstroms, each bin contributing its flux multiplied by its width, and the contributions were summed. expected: 123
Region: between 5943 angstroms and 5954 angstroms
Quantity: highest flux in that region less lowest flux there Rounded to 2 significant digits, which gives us 10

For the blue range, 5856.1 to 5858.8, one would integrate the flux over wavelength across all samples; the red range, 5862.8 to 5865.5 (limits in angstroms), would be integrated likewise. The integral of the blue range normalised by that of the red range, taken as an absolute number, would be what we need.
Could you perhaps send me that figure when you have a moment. 0.91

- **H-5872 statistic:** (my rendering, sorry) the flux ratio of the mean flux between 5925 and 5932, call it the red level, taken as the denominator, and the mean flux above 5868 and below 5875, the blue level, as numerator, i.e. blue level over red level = 1.07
